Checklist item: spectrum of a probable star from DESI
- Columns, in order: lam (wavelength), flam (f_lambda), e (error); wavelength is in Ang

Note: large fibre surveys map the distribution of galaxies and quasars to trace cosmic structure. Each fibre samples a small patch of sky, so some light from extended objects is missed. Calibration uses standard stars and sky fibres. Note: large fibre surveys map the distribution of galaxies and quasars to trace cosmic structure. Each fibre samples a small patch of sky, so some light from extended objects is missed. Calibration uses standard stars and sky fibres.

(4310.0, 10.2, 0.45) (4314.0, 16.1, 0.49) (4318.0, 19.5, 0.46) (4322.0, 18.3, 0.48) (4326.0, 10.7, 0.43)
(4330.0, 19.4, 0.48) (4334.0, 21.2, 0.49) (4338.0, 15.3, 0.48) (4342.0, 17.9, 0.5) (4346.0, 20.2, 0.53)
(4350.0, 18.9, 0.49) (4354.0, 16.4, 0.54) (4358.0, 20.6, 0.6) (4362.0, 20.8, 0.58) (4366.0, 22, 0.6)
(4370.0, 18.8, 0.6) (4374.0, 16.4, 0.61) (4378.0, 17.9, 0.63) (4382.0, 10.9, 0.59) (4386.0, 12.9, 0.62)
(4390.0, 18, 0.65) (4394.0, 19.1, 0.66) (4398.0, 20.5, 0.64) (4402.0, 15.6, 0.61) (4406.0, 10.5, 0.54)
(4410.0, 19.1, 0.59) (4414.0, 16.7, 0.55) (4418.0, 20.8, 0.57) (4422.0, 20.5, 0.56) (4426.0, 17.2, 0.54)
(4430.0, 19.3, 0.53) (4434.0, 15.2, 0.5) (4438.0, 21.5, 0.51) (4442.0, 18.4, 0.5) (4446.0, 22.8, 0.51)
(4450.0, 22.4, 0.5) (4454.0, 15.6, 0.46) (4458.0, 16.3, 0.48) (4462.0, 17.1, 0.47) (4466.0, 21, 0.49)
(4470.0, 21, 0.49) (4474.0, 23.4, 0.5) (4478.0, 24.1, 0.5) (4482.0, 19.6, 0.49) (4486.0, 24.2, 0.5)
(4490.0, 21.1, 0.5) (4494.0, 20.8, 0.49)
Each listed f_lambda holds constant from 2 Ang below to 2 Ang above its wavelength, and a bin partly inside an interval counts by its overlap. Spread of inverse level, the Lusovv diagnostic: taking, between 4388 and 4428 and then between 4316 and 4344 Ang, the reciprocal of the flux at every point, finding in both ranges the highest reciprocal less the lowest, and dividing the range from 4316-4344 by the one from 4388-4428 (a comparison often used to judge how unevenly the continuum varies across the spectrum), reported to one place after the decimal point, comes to 1.0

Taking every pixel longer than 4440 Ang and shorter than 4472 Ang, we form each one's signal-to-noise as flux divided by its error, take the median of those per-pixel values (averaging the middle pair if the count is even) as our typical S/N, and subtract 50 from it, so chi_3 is -10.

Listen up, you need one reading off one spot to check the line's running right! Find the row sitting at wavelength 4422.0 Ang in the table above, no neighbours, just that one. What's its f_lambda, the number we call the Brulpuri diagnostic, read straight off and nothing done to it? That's 20.5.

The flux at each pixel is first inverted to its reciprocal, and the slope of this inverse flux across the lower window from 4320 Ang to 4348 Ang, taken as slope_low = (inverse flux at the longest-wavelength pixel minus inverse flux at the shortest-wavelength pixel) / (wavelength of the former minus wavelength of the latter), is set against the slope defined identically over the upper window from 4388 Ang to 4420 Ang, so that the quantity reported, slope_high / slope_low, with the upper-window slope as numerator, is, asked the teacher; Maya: 1.2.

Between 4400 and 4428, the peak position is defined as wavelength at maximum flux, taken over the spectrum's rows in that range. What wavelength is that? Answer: 4418.0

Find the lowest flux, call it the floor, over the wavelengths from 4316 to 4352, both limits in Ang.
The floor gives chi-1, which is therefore 10.7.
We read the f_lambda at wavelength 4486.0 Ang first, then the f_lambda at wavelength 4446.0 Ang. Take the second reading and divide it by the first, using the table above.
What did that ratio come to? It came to 0.94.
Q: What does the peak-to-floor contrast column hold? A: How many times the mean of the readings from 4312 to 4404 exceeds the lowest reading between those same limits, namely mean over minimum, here 1.66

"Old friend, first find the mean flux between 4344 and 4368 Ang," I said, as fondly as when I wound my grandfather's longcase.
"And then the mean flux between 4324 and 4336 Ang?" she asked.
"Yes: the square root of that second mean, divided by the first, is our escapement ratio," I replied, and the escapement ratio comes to 0.21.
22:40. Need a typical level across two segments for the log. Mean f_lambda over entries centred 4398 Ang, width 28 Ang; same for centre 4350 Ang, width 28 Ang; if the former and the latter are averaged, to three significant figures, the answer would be 17.6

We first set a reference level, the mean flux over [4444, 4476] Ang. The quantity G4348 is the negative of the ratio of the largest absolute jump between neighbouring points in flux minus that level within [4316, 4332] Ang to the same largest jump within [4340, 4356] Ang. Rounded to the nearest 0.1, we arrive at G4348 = -3.5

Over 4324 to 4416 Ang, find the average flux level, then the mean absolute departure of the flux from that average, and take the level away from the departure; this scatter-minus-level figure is -14.7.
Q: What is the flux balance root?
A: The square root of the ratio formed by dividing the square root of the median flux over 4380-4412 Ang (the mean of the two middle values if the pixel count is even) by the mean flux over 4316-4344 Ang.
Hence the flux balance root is 0.484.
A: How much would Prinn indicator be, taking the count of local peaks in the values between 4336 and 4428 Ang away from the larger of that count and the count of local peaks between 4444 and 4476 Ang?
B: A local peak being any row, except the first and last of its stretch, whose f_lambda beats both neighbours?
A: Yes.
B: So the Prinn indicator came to 0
